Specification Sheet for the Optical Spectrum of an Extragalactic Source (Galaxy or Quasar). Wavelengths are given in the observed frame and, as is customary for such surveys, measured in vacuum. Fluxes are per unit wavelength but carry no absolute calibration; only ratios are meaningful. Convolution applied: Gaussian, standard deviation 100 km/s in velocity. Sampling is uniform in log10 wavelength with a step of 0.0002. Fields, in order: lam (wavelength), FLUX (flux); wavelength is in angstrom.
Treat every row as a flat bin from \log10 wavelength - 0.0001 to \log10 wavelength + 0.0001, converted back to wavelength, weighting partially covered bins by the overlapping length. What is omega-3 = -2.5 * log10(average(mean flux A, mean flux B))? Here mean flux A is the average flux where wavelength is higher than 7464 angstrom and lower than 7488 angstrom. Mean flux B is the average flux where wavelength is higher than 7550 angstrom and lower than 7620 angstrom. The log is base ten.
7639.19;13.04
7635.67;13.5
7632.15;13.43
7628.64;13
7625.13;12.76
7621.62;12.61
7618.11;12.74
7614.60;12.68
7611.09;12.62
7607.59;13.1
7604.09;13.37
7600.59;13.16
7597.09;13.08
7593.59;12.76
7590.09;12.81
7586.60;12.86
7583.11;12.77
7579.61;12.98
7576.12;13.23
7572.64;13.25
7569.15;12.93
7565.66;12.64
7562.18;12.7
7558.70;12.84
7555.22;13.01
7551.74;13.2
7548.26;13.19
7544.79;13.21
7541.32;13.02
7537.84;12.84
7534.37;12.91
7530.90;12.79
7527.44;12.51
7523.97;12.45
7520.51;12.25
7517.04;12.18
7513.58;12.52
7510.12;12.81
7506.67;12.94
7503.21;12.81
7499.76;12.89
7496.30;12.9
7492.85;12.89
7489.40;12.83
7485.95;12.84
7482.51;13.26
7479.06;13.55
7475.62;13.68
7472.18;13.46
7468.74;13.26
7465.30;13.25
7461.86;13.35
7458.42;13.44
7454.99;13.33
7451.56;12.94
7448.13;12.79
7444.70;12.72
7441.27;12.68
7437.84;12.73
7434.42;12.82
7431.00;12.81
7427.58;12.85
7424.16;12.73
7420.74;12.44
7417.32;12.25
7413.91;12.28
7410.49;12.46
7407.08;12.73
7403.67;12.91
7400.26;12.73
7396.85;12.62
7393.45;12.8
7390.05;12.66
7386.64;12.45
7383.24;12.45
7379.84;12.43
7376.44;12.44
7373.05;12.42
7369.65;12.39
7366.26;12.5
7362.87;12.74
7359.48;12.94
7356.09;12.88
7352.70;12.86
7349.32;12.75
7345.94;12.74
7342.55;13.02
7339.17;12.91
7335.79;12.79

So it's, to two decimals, -2.80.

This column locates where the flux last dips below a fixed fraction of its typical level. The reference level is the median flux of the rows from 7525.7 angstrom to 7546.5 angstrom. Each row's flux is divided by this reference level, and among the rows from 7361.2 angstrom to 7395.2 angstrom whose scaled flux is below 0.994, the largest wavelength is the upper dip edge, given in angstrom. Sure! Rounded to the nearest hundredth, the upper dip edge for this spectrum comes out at 7390.05 angstrom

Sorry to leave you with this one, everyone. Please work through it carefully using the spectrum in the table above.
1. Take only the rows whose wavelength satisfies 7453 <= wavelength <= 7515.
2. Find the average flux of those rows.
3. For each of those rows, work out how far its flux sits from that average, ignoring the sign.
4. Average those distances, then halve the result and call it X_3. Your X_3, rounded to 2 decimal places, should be 0.14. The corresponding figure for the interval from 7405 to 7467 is 0.13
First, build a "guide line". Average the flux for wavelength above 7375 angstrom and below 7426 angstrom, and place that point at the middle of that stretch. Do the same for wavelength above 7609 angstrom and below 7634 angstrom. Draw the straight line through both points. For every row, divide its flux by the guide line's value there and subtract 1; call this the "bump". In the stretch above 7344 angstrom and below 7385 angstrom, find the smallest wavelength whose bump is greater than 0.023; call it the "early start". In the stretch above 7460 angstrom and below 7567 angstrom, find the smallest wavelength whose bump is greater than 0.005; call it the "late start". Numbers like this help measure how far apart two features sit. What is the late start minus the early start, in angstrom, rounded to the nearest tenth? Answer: 109.2 angstrom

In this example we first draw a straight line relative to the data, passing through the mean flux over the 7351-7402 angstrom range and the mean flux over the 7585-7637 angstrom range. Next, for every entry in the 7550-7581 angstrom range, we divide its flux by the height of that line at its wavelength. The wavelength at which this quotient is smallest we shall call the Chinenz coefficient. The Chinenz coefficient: 7565.66 angstrom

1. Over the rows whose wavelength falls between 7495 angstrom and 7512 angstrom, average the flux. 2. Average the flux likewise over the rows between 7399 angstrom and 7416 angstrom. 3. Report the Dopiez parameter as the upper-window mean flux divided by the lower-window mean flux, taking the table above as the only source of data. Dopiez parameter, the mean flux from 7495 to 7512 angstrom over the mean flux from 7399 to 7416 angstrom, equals 1.02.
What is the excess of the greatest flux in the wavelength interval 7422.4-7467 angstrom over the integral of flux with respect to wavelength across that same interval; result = -564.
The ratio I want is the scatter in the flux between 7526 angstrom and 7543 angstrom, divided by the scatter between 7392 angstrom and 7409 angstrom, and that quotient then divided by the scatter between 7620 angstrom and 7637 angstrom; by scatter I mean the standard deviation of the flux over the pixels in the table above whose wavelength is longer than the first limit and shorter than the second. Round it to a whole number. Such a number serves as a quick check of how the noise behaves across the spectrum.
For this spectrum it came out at 5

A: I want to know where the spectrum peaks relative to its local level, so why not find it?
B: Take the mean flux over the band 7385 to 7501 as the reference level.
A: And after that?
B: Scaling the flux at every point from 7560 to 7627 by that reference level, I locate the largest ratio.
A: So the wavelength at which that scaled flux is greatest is 7604.09 angstrom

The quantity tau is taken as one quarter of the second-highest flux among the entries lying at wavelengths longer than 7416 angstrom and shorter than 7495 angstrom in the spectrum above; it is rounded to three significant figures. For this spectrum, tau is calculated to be 3.39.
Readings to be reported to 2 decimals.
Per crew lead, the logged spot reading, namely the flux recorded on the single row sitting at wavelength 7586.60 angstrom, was 12.86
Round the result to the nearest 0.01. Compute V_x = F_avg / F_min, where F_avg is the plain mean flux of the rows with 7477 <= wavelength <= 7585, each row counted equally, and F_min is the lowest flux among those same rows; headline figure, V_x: 1.06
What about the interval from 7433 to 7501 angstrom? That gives 1.03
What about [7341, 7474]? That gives 1.04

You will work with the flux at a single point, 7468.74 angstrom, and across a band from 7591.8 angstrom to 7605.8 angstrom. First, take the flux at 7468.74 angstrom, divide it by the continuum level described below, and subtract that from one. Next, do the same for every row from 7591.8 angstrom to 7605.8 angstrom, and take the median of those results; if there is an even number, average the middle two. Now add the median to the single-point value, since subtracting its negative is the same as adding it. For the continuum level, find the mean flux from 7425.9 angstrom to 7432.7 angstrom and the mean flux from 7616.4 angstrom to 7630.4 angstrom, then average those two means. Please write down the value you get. -0.060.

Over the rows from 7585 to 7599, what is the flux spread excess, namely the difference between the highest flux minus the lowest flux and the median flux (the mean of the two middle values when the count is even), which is -12.5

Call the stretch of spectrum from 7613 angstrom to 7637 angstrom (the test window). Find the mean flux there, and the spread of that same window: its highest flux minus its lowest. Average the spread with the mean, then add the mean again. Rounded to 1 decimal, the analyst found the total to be 19.9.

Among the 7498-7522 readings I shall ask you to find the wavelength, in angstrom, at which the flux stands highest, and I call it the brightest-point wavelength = 7506.67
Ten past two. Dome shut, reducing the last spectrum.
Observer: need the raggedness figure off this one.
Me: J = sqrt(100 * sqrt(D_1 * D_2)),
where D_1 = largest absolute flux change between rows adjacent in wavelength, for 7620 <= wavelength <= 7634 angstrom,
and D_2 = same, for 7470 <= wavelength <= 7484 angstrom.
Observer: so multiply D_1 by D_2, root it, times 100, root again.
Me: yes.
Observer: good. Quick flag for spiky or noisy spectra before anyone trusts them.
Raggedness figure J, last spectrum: 5.9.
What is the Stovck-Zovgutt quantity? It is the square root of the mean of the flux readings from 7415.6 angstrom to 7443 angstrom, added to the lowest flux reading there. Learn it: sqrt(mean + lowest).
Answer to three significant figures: 4.99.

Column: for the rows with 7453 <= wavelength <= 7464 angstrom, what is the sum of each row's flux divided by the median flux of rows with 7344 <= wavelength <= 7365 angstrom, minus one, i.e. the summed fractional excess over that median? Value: 0.13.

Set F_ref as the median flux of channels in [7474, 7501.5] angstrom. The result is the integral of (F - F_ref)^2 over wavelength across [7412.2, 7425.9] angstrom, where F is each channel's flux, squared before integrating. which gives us 3.5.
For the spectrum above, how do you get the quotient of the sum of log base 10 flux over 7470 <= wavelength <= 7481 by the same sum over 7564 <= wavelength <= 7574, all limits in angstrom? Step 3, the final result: 1.0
